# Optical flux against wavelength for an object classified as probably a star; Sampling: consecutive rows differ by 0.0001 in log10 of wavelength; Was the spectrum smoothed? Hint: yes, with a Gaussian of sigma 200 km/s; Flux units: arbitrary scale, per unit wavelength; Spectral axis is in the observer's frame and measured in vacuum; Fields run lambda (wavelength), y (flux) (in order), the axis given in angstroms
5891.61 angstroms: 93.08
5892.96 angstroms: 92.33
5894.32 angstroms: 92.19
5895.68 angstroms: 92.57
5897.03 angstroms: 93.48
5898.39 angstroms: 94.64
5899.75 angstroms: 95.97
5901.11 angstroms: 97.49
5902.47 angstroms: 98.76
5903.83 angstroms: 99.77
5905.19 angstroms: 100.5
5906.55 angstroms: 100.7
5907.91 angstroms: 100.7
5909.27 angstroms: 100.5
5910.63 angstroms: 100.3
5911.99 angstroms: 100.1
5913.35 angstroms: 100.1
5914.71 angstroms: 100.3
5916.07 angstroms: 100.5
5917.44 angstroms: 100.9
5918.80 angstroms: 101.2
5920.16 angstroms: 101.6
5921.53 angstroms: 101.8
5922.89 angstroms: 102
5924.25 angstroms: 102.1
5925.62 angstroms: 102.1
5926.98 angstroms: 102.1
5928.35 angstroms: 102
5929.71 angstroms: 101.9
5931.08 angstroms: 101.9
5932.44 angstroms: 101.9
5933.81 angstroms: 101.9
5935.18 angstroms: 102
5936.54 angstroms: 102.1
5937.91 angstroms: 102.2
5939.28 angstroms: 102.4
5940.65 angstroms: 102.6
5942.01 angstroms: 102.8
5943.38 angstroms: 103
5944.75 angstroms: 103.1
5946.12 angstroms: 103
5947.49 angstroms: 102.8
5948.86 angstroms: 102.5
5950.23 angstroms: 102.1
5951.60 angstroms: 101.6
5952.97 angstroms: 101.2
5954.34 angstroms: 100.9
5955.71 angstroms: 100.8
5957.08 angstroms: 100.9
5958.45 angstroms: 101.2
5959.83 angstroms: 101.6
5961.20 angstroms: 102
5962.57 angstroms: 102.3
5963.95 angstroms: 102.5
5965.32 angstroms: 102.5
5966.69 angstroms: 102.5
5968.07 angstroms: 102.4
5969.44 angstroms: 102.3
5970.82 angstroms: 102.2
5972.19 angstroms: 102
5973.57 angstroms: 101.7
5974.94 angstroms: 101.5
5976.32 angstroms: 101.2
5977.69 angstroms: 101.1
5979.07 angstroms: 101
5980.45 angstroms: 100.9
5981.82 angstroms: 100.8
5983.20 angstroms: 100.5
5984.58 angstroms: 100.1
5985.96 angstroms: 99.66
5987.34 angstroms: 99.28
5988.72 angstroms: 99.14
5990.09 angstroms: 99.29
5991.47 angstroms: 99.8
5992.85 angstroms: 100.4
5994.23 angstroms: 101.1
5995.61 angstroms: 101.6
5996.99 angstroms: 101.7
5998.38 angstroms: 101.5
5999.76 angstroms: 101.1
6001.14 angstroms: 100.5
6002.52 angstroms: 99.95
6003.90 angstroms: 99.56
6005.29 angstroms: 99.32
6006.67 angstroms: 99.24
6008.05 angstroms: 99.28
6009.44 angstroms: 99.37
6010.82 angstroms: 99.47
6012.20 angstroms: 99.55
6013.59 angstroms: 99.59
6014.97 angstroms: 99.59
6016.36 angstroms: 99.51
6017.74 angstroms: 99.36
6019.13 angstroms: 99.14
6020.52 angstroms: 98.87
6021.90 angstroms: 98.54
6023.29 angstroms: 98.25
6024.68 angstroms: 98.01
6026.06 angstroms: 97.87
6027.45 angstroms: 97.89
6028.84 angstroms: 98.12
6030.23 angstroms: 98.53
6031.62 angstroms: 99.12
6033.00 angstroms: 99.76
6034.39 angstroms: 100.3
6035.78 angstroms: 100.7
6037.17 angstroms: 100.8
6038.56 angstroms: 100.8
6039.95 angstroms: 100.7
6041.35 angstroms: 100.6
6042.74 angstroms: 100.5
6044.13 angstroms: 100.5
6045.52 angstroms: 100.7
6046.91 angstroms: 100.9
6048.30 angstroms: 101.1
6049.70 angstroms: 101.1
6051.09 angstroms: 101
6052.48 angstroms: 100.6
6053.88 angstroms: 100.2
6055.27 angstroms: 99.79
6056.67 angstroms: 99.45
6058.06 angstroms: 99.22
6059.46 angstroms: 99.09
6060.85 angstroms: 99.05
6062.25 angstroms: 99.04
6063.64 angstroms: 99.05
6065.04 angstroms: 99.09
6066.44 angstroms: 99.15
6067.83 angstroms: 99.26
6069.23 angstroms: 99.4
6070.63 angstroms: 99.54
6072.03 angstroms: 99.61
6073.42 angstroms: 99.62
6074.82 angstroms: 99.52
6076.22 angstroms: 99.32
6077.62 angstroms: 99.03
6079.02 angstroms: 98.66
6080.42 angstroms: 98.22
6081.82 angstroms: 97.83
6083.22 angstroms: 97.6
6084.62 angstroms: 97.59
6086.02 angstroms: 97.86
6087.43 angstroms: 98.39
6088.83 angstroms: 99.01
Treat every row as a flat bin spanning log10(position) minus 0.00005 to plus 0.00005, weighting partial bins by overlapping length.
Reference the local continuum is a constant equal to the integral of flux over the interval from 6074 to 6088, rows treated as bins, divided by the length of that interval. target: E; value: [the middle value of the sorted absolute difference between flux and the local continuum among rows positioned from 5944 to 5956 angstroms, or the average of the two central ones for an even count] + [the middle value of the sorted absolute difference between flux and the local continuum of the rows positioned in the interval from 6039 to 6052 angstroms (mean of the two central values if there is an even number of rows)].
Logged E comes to 6.1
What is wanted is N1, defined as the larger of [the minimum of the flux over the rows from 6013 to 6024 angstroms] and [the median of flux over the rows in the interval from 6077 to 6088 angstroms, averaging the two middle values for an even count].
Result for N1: 98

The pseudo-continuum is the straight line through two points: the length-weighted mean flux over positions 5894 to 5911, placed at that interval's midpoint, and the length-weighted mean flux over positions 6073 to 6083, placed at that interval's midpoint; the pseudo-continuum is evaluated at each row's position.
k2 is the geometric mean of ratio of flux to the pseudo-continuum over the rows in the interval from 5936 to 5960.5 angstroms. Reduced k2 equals 1.043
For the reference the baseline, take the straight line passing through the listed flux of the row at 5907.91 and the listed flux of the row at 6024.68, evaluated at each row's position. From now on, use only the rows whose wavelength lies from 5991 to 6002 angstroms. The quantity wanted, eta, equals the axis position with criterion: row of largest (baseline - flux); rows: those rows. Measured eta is 5991.47 angstroms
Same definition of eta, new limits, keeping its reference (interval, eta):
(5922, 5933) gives 5922.89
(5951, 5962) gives 5955.71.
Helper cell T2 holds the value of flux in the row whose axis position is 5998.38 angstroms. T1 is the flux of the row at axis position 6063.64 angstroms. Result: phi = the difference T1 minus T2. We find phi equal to -2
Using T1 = 99.05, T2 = 101.5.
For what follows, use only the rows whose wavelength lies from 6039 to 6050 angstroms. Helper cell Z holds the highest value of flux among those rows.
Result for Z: 101.1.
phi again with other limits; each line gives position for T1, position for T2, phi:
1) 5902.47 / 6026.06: 1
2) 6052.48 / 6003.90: 1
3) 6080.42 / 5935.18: -4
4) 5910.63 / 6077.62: 1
